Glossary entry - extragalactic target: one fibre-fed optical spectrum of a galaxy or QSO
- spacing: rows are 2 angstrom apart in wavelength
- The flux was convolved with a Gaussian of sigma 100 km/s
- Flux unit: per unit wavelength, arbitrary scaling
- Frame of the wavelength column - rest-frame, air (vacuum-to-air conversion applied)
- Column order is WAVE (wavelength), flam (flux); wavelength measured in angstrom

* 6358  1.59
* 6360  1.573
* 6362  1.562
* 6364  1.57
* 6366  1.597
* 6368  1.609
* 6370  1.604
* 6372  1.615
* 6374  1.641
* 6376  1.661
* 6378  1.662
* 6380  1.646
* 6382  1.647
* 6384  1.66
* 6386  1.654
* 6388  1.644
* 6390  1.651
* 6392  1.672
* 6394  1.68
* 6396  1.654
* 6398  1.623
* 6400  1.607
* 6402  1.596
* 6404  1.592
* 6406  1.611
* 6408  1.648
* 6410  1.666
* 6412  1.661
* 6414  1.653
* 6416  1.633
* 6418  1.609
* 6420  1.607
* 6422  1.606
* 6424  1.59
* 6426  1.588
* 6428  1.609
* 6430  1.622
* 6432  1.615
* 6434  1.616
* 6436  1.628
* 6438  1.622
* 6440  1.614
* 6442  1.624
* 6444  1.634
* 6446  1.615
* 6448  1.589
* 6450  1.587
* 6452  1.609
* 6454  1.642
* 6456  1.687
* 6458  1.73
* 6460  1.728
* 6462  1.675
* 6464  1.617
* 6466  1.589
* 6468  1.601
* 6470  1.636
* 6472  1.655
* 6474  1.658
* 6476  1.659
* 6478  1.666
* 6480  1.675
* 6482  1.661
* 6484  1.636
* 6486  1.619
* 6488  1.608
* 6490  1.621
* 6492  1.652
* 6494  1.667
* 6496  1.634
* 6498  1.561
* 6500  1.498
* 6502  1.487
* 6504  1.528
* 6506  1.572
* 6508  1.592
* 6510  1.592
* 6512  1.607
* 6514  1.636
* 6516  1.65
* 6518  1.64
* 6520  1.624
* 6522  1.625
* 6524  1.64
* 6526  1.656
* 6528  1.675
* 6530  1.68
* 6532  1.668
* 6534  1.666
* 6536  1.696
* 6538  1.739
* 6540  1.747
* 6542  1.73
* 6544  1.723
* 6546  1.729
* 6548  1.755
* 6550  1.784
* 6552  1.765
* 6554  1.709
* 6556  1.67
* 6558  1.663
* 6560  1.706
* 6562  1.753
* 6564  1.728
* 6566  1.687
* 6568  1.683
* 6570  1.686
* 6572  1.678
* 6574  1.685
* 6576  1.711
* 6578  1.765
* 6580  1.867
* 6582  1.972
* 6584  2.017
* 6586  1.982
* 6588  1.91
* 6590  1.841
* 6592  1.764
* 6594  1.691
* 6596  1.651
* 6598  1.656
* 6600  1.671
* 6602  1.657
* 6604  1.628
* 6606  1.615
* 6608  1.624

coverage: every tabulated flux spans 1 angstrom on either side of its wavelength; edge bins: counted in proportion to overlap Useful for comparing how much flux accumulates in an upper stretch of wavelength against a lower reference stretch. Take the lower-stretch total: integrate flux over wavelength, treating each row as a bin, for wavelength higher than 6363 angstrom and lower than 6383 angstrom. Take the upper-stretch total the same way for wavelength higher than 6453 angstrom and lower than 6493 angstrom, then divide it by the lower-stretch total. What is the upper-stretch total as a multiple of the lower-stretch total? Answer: 2.0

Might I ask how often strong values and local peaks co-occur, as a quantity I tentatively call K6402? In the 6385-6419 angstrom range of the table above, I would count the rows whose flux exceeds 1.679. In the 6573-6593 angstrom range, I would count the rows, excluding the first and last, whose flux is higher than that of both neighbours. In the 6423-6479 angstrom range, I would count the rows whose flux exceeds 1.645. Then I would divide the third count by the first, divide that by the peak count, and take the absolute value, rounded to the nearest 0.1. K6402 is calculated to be 8.0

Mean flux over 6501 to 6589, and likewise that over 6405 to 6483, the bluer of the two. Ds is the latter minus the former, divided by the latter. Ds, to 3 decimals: -0.044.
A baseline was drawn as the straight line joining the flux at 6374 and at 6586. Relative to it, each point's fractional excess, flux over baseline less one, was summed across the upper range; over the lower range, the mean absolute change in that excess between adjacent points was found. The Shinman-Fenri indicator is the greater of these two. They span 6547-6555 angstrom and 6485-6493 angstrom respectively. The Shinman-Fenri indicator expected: 0.010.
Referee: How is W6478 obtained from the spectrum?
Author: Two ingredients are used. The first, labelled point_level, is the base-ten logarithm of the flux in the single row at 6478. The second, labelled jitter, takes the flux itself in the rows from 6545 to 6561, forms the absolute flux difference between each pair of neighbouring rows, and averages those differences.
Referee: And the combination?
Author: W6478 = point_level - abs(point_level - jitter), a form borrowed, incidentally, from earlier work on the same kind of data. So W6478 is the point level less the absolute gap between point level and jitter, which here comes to 0.031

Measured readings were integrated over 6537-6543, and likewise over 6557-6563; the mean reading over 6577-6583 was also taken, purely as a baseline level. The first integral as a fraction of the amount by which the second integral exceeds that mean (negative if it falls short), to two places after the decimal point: 1.25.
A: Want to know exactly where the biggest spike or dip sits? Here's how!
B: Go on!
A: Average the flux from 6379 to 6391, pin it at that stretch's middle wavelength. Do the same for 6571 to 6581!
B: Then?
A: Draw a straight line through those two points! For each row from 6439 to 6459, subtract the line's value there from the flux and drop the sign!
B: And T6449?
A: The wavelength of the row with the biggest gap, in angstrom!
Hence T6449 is 6450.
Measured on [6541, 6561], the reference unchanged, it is 6558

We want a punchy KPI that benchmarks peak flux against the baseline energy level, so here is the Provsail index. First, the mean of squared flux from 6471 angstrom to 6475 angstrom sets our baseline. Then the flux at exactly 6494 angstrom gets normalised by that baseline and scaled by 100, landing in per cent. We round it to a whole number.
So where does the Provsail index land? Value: 61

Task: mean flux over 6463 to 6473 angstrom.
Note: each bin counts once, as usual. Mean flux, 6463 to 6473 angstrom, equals 1.62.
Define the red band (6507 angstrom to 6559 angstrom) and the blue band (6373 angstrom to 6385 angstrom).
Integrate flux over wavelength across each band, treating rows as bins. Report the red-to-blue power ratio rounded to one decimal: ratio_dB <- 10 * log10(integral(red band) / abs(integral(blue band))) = 6.4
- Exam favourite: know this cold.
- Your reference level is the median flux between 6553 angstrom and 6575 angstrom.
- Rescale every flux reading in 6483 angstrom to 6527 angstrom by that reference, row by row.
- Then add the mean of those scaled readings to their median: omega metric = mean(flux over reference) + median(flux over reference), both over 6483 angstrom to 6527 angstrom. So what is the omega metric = 1.92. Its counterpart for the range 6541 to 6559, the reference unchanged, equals 2.05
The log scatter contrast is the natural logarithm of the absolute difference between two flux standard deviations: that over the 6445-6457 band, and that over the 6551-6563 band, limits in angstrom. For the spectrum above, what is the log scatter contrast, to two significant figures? -5.6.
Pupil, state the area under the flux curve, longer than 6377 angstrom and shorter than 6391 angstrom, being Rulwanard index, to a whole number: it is 23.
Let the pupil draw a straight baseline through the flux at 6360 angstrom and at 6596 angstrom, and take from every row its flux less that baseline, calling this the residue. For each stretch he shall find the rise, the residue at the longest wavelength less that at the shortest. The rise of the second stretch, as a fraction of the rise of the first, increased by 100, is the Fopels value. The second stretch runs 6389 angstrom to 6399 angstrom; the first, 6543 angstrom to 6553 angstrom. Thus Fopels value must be 99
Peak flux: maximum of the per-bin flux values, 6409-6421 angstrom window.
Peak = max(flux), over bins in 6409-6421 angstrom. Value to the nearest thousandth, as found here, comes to 1.666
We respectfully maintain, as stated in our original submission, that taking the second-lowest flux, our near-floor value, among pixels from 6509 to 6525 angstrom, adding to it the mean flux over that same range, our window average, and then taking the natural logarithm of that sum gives 1.17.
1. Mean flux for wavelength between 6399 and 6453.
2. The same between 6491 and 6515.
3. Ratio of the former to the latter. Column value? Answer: 1.02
